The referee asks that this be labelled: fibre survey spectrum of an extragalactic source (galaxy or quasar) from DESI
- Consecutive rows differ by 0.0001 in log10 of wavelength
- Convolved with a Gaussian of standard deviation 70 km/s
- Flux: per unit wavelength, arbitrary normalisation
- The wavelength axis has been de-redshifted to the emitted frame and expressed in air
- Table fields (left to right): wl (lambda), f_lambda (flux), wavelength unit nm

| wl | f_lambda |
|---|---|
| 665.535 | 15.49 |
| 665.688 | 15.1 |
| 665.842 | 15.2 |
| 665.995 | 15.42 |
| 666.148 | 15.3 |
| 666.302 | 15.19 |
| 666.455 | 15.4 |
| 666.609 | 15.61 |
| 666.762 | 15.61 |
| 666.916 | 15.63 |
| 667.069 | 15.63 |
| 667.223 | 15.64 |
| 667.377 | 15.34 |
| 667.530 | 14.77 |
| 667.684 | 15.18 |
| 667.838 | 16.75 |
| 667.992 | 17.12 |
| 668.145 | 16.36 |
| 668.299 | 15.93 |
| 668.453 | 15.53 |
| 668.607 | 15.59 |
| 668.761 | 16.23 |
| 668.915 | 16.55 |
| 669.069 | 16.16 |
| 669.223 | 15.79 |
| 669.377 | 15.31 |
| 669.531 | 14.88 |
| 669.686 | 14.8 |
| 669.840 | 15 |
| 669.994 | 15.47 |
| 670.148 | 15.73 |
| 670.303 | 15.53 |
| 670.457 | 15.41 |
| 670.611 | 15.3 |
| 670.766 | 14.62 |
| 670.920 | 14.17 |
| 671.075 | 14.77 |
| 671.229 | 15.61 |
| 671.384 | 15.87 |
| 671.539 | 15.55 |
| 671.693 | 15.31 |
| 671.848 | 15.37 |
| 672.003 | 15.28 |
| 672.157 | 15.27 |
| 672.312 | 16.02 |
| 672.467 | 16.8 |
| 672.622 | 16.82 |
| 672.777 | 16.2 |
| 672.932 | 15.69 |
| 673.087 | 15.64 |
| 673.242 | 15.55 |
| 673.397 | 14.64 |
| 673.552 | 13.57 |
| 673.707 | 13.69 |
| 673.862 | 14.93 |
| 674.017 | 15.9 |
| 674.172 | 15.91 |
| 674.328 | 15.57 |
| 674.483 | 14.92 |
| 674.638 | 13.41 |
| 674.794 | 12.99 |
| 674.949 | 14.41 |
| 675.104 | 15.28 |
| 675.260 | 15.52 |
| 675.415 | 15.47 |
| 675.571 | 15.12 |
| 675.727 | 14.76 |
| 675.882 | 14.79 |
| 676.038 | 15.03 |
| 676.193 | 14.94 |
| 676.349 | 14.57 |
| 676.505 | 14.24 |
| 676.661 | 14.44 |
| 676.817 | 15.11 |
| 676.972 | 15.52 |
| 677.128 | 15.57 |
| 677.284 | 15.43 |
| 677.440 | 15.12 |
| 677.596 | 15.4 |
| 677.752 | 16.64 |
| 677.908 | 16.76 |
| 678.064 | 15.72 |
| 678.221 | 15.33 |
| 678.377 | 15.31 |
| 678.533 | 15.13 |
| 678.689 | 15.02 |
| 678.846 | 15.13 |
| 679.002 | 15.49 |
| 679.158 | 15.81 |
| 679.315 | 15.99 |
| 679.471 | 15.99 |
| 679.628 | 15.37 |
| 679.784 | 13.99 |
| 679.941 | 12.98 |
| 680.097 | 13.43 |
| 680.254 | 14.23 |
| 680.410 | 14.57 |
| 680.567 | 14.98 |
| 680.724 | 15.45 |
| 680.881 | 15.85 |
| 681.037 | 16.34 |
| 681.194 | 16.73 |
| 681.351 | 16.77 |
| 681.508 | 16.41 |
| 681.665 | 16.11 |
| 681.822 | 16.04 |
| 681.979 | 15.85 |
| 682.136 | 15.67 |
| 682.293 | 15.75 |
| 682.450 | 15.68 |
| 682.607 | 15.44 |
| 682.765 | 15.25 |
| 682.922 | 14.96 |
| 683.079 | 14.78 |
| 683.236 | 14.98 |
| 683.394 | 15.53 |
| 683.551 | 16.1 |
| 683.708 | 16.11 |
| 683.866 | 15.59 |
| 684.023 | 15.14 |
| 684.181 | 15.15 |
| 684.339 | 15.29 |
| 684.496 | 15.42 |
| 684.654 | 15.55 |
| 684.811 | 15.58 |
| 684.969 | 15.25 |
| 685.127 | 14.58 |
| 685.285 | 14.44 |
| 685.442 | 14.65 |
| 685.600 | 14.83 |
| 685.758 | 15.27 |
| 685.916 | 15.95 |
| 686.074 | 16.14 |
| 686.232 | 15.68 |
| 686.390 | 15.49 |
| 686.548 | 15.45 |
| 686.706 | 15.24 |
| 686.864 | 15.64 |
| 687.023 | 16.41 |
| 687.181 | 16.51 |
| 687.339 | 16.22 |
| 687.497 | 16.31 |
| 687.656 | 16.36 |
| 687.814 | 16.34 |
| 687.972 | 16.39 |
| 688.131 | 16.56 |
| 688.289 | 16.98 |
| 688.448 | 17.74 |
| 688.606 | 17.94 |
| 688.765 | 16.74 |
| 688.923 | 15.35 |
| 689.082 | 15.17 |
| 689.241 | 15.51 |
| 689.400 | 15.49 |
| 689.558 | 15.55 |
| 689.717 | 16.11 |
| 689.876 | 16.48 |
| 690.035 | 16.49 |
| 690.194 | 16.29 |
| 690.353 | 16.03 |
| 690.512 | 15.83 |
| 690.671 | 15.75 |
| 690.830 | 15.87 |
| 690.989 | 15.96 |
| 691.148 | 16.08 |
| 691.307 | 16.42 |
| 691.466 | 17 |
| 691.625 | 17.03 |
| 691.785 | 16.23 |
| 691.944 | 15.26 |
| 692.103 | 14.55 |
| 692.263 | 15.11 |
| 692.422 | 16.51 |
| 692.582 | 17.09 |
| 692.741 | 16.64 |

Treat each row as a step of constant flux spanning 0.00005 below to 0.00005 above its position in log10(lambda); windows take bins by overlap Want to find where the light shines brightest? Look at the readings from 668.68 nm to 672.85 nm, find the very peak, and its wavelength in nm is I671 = 672.622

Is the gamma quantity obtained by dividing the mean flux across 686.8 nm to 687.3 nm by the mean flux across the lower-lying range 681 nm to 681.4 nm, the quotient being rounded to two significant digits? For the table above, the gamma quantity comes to 0.97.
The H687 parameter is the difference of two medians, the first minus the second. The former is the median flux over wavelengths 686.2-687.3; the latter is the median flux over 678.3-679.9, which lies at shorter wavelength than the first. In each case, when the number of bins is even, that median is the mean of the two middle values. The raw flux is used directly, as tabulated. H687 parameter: 0.30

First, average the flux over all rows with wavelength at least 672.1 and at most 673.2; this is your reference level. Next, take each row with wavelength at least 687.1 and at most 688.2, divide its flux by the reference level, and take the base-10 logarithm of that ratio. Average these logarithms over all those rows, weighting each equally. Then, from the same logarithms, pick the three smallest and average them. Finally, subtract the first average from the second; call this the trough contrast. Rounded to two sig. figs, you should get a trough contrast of -0.0025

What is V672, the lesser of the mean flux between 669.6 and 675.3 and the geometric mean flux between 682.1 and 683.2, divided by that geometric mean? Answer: 0.99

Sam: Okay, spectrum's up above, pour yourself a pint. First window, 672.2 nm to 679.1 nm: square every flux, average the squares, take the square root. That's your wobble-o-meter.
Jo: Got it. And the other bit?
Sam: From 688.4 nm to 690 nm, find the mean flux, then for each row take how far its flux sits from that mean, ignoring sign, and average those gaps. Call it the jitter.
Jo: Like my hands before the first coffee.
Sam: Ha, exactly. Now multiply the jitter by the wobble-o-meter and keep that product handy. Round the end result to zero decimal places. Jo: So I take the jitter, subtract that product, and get -12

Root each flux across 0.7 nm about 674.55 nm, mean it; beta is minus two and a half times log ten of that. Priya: -1.44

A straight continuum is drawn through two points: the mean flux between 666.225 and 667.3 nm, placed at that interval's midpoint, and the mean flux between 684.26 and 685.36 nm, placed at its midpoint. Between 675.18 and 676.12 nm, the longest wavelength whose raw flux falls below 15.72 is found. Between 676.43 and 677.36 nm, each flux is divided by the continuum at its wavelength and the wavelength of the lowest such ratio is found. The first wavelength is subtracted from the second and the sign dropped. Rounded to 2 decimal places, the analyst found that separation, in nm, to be 0.47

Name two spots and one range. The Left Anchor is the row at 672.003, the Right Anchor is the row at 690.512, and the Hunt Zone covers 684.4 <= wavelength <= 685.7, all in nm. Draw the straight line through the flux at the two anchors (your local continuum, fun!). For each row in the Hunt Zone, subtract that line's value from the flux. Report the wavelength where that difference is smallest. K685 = 685.285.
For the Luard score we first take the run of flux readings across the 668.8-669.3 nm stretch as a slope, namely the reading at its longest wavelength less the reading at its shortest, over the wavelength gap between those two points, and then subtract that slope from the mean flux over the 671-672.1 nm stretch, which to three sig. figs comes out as 17.9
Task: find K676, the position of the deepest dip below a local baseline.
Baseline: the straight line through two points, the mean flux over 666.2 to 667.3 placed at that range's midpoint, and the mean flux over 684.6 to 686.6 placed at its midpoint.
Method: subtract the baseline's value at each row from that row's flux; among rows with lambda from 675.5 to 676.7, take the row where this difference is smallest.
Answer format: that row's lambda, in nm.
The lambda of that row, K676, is 676.505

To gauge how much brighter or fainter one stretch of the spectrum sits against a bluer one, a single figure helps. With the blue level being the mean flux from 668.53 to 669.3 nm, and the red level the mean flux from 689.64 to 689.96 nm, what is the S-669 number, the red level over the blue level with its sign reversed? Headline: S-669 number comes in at -1.01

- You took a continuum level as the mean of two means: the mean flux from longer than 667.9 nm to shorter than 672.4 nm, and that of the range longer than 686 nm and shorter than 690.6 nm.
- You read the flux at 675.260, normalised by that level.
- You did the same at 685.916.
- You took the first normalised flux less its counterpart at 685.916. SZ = -0.027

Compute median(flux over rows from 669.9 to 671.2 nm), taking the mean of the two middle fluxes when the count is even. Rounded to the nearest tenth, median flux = 15.4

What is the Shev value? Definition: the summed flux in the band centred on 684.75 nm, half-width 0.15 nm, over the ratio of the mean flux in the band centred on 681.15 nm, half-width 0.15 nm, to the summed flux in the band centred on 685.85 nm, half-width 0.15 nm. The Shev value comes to 59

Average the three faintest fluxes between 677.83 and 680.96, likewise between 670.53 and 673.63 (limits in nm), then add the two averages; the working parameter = 27.6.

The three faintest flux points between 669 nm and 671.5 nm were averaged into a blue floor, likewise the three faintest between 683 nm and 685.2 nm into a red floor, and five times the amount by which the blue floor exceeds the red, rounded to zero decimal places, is -1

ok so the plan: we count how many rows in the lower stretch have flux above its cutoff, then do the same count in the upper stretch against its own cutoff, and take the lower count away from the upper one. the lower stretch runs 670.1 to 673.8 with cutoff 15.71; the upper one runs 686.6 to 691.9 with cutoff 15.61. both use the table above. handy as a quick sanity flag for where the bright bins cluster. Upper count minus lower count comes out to 21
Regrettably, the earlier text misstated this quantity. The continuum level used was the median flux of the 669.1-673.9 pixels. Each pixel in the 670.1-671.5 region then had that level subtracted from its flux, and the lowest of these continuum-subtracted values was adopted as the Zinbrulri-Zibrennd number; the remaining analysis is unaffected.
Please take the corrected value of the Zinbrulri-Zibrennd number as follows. -1.2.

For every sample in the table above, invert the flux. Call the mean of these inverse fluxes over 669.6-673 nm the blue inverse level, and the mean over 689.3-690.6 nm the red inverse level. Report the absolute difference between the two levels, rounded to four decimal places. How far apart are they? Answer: 0.0023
